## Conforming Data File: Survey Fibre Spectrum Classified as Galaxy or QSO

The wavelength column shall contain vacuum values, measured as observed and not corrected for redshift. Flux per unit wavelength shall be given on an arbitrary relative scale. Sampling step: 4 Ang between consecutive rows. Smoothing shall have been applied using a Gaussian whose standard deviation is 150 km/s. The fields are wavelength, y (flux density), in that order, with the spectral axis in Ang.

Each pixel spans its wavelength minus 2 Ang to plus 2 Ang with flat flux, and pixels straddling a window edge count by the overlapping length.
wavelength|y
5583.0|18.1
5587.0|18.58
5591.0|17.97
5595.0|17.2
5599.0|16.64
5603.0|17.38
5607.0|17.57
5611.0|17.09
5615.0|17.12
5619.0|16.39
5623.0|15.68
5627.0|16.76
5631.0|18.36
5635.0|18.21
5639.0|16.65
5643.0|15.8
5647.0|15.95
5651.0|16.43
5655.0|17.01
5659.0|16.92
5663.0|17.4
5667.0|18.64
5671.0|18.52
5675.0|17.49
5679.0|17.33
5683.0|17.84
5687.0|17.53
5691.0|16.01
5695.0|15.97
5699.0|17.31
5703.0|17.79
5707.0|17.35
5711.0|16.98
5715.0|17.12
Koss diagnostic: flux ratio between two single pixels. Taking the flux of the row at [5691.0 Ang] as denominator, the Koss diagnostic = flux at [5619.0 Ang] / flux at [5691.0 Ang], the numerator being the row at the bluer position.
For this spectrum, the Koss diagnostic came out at 1.02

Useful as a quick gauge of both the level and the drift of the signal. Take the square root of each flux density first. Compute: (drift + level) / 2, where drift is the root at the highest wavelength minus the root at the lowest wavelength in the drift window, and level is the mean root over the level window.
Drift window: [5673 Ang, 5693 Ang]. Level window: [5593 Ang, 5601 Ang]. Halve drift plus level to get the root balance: 1.97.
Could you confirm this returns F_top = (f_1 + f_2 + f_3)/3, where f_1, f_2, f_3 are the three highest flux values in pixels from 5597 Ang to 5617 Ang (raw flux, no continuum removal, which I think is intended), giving 17.36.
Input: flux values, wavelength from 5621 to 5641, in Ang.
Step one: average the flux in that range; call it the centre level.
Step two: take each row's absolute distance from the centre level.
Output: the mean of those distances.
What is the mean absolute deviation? 0.92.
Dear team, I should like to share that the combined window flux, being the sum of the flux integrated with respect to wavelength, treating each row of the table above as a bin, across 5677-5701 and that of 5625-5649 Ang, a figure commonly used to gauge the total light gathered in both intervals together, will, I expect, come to 815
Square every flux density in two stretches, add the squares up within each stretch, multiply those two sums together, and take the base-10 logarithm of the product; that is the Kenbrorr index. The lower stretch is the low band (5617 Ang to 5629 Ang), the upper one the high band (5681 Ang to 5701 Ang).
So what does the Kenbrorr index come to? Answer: 6.06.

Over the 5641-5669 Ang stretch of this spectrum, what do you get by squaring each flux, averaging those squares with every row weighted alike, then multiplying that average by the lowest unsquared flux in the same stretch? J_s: 4514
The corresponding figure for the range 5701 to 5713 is 5127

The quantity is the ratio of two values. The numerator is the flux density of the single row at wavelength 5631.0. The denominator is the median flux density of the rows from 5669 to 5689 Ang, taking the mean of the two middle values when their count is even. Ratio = 1.05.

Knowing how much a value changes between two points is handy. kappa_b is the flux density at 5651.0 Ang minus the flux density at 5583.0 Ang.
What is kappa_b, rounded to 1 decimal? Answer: -1.7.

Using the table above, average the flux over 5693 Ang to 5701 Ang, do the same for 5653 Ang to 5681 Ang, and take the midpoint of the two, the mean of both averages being 17.1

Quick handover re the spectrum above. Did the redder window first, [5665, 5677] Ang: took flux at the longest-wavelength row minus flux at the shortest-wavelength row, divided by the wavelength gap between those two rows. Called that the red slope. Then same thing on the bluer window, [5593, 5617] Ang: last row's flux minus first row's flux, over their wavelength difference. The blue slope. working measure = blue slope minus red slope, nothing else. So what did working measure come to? 0.14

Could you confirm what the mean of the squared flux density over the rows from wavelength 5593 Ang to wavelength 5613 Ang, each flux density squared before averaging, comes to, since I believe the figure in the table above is 295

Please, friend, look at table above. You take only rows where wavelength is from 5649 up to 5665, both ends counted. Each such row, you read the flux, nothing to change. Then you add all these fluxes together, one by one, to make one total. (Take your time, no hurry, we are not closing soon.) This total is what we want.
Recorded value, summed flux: 67.8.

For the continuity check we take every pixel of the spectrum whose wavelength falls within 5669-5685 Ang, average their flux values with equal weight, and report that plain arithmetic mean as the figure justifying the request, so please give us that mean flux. 17.8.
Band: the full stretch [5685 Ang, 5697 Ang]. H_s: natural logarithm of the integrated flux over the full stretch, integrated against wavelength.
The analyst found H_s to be 5.29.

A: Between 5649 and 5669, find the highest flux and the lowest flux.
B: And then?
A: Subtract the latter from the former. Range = 2.2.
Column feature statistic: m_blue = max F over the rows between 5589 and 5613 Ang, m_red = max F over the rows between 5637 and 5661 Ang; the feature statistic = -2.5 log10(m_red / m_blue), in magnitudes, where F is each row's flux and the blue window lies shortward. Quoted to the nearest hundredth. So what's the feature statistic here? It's 0.06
